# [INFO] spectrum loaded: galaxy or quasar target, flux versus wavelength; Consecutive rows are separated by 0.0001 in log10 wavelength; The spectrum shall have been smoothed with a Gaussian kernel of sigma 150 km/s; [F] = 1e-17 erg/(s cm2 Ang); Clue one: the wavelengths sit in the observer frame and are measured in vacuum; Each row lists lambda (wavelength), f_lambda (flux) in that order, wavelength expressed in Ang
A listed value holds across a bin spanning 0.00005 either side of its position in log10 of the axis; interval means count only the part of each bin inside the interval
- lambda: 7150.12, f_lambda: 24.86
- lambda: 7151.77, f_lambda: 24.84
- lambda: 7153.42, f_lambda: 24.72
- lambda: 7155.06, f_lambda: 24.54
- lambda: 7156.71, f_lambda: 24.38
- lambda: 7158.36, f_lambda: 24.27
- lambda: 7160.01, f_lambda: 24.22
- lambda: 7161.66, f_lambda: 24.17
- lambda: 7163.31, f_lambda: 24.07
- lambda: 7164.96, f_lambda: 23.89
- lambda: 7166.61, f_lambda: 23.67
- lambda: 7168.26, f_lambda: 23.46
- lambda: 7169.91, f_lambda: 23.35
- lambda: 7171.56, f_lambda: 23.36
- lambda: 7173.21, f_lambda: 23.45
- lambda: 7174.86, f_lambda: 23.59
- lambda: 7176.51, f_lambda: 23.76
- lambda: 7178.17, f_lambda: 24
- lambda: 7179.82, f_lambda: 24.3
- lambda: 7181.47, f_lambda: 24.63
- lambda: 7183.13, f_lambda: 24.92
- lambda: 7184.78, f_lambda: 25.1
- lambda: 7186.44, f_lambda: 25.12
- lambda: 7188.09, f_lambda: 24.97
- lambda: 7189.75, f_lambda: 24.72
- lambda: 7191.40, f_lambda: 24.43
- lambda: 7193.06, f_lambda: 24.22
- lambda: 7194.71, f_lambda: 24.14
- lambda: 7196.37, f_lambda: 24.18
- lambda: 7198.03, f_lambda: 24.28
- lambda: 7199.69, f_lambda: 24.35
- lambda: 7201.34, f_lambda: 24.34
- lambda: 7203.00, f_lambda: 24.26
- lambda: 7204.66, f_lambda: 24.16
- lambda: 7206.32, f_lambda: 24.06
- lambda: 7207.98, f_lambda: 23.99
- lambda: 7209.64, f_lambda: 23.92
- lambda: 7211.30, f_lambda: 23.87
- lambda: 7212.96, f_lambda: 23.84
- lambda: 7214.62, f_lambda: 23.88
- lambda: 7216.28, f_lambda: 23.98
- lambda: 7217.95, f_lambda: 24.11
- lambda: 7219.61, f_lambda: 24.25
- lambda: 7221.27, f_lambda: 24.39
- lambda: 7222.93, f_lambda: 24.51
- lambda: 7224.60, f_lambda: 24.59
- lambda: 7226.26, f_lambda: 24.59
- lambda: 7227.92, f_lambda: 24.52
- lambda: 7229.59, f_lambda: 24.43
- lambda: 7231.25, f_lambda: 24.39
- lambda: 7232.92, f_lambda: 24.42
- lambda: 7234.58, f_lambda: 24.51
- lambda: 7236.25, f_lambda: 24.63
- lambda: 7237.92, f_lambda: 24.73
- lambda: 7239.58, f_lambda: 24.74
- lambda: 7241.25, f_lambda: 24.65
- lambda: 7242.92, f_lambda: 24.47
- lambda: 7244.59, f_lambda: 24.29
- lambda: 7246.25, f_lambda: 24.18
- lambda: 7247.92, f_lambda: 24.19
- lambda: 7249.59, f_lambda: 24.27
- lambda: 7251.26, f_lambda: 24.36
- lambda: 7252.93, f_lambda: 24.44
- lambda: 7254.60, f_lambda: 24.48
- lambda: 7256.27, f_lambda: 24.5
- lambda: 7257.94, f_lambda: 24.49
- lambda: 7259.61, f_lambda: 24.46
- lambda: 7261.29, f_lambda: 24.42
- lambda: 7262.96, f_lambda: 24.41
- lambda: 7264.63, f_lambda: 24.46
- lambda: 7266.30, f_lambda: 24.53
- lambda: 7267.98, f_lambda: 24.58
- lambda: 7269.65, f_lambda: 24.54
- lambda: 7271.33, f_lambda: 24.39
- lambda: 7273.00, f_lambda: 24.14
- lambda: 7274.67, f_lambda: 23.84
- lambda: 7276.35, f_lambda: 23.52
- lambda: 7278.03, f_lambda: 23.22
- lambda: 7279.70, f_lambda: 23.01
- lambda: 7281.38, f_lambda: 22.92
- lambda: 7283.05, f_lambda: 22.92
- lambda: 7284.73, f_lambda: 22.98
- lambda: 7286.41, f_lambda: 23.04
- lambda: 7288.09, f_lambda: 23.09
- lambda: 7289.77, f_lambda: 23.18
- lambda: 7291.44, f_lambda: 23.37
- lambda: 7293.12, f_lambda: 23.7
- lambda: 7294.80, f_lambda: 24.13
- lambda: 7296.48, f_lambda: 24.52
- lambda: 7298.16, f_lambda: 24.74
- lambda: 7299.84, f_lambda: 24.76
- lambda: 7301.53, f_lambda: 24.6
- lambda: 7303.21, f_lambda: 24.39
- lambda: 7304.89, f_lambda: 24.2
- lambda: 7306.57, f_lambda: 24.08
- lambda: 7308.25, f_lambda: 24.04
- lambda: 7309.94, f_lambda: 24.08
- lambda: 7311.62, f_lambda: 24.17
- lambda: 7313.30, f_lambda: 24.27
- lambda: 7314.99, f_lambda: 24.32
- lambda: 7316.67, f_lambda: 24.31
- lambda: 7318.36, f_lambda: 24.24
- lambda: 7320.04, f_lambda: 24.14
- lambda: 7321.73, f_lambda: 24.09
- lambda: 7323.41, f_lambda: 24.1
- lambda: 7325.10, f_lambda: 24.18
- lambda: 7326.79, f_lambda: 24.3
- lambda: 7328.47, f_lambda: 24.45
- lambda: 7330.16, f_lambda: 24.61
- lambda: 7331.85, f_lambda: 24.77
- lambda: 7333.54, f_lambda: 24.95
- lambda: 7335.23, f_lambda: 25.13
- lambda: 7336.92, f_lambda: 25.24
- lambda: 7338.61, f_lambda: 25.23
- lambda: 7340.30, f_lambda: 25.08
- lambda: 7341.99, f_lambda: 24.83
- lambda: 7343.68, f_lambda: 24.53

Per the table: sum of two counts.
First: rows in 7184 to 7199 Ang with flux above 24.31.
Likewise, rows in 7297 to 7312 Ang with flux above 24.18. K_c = 10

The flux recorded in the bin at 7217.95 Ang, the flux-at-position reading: 24.11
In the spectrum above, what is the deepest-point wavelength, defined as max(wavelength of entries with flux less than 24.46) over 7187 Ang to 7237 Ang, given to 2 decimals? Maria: 7232.92 Ang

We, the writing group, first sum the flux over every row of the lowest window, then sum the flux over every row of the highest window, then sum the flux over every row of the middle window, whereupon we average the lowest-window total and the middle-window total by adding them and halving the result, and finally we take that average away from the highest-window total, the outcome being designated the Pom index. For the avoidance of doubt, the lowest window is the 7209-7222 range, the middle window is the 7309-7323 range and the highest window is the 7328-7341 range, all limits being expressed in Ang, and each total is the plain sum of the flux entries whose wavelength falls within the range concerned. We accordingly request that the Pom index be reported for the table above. 6.5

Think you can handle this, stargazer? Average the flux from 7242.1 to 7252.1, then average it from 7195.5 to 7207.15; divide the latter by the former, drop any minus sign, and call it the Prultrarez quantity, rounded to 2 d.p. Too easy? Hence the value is 1.00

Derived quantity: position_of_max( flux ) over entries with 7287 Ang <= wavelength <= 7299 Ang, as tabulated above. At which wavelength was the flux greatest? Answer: 7298.16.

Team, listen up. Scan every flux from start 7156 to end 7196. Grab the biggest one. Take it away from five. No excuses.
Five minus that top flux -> -20.1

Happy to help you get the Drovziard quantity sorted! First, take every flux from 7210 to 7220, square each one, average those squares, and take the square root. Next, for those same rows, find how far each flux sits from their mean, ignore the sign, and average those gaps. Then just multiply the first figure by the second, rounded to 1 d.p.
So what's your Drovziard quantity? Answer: 3.1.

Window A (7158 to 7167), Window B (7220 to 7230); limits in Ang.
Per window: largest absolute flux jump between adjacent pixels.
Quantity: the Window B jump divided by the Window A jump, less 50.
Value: -49.5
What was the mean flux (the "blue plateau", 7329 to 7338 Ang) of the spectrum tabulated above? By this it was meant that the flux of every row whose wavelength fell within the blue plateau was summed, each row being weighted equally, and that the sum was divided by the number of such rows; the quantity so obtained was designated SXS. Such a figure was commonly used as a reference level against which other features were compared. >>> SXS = 24.9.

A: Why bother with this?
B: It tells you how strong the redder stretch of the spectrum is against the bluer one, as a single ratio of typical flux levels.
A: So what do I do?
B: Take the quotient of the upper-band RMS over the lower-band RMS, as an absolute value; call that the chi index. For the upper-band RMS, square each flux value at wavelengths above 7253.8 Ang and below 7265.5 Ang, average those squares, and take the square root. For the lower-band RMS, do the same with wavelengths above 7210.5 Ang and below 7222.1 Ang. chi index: 1.02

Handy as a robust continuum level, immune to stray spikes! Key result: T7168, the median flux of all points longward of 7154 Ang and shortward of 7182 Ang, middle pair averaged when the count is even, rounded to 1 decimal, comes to 24.0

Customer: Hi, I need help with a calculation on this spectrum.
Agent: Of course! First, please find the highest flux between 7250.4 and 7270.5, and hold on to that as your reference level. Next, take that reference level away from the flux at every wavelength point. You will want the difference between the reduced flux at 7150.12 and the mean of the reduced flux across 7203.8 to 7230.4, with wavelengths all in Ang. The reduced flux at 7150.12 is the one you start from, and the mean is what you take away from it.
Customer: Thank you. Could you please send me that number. 0.7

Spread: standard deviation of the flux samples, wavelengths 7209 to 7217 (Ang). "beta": 0.05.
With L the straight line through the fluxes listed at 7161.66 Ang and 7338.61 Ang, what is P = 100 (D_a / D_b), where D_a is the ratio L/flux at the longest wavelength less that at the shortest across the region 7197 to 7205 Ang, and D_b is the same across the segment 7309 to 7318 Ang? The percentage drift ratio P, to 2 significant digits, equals -81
